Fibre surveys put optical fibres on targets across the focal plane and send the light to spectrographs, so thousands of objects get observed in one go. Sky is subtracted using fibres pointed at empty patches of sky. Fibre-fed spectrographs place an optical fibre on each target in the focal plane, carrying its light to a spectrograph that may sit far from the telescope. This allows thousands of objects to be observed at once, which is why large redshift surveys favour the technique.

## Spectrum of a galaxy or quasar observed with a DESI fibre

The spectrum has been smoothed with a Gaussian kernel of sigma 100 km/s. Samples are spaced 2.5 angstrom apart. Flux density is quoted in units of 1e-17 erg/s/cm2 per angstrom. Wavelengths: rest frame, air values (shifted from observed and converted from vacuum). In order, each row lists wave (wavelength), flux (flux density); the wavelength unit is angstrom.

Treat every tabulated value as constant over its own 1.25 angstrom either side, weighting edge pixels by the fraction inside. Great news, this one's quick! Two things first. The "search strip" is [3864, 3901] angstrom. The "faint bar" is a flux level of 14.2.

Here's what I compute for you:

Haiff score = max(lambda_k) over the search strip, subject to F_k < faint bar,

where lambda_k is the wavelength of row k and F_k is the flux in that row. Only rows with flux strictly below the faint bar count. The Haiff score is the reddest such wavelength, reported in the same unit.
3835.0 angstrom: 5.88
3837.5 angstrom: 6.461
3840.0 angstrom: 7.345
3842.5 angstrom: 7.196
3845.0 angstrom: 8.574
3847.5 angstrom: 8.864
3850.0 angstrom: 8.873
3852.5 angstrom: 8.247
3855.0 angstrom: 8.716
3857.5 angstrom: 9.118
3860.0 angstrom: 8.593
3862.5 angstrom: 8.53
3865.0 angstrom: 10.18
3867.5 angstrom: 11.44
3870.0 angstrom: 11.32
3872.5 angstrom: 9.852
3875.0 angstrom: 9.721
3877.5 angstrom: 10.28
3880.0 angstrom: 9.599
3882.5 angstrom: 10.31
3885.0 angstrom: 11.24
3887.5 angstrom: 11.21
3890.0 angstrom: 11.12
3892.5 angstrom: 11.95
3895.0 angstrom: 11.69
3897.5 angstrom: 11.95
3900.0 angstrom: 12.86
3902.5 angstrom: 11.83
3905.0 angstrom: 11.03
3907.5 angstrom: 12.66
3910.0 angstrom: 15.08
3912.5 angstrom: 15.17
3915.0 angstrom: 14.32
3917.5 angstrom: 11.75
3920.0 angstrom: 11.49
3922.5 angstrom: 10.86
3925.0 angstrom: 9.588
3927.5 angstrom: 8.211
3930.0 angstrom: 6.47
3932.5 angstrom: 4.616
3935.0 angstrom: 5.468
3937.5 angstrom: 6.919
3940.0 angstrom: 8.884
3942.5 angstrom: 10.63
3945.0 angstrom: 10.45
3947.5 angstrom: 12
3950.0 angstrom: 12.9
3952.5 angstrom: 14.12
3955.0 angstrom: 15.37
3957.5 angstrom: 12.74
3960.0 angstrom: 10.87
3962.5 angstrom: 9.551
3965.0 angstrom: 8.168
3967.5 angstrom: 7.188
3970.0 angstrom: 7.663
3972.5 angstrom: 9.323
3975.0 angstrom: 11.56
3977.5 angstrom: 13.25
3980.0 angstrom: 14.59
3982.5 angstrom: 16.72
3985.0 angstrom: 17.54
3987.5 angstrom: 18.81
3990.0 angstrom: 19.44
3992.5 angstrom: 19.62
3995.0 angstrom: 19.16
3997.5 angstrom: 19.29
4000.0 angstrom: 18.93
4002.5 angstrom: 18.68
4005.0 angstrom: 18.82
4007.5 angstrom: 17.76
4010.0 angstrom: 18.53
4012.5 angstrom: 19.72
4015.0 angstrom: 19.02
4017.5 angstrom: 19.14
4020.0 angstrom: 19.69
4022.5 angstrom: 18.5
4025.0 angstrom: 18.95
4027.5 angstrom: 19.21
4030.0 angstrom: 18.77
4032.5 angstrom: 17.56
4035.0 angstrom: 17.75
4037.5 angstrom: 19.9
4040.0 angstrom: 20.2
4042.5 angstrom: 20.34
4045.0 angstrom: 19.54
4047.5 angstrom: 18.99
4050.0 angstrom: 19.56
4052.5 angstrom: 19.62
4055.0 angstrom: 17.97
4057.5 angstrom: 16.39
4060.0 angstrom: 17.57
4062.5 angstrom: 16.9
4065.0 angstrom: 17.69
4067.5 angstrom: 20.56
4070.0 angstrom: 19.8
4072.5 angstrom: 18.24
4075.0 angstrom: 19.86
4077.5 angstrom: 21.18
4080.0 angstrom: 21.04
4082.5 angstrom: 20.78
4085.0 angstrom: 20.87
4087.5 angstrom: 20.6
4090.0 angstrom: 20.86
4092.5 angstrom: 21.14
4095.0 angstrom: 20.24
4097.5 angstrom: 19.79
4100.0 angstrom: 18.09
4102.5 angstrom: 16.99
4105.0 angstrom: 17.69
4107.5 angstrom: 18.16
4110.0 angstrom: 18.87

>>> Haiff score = 3900.0 angstrom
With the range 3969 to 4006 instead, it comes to 3977.5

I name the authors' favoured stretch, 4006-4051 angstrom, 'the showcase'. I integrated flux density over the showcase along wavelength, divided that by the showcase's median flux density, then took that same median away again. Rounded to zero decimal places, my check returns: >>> 26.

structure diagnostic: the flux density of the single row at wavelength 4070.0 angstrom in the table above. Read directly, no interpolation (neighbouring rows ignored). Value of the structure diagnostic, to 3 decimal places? 19.800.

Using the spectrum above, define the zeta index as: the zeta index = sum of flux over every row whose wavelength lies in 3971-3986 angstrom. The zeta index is 83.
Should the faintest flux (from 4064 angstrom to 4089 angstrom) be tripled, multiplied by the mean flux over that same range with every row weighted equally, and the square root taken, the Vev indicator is 33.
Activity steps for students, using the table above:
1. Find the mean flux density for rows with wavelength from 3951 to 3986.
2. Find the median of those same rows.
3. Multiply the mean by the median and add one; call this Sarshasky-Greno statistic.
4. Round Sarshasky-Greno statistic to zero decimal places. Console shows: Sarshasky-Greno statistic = 147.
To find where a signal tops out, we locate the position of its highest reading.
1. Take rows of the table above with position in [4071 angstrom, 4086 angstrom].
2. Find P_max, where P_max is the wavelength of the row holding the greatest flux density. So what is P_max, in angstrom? 4077.5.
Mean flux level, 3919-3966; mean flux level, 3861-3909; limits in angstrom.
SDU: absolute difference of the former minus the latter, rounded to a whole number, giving 1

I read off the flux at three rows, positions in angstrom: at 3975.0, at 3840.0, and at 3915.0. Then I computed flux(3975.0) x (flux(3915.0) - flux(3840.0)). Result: 81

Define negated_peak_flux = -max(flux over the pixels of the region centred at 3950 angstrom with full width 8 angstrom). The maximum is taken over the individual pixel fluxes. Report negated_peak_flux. -14.1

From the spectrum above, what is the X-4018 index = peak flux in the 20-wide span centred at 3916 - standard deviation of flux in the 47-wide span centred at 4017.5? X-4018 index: 14.5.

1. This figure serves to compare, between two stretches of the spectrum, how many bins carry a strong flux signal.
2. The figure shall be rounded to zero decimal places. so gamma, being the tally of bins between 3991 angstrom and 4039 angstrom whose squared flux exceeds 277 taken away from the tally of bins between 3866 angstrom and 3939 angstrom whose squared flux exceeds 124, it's -4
